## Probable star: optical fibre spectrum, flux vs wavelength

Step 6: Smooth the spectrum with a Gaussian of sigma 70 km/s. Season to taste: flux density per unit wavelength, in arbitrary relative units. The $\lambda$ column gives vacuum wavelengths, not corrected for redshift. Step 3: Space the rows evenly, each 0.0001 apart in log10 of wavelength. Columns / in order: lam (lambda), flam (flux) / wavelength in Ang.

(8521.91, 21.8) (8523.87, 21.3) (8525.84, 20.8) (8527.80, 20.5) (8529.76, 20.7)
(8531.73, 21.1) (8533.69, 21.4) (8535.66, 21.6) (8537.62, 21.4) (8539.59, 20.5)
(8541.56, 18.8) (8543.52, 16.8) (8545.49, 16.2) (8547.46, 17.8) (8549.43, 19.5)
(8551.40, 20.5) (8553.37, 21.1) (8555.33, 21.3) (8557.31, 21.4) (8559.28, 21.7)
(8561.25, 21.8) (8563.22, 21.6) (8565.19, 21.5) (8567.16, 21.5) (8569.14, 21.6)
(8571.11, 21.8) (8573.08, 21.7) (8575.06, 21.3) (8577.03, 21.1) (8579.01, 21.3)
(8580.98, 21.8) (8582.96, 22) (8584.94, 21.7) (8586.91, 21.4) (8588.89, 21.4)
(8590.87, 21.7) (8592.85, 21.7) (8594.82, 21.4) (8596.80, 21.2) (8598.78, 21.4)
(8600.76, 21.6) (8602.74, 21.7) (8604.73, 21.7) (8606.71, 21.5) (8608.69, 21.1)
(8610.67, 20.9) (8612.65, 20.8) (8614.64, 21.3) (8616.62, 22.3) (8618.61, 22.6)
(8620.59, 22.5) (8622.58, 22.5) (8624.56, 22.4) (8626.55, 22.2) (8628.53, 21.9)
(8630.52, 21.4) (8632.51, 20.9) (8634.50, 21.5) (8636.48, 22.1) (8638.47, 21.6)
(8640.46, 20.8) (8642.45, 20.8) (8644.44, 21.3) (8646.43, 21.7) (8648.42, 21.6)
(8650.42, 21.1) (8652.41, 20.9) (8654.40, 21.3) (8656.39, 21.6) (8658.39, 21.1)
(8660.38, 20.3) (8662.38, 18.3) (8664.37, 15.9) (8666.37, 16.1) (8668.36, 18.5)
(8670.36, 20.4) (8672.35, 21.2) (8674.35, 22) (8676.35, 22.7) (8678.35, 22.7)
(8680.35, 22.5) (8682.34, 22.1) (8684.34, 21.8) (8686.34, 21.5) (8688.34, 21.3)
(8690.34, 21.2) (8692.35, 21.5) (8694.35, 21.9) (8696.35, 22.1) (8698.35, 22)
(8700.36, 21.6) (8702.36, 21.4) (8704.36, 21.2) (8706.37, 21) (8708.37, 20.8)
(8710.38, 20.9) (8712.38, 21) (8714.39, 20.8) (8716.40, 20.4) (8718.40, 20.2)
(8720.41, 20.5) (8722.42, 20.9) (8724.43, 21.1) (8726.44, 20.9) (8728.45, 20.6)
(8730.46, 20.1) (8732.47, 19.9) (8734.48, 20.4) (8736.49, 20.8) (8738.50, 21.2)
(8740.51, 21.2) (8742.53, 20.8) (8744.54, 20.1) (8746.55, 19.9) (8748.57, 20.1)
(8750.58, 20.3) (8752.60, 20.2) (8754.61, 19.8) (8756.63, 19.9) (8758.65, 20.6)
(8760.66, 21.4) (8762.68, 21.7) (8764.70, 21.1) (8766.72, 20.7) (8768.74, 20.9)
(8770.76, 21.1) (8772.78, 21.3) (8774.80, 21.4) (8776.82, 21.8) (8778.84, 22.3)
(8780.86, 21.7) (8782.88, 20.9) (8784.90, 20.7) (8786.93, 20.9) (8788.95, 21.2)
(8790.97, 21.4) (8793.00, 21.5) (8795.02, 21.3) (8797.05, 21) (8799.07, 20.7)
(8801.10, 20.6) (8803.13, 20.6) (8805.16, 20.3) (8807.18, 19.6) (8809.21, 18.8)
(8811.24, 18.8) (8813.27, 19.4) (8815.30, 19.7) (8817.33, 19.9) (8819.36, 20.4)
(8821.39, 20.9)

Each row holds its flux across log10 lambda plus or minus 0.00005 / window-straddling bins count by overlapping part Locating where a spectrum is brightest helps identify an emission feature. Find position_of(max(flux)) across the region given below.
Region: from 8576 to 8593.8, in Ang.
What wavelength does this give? 8582.96 Ang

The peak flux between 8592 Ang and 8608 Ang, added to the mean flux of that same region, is 43.2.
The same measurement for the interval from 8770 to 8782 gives 43.9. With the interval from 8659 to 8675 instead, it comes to 41.1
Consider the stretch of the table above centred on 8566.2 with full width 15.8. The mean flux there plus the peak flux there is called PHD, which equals 43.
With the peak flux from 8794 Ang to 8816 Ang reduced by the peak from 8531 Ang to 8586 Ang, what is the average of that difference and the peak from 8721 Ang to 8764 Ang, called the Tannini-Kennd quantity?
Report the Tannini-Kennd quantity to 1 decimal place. 10.5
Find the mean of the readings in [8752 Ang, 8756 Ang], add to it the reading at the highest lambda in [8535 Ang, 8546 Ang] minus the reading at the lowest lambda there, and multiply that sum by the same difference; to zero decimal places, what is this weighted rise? -79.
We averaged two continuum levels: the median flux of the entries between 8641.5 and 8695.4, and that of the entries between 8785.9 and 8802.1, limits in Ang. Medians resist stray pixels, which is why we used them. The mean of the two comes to 21.2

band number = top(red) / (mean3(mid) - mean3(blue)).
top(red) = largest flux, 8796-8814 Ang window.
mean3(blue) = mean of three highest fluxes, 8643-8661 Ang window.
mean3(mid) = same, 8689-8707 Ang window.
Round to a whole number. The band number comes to 57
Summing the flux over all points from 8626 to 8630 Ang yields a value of 44.1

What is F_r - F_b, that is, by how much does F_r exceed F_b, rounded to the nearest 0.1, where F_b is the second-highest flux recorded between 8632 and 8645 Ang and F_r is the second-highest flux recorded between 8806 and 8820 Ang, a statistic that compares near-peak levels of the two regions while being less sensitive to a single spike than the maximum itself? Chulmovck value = -1.7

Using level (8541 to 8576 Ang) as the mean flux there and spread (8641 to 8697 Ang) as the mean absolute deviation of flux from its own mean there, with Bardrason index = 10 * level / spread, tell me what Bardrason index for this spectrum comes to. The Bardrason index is 178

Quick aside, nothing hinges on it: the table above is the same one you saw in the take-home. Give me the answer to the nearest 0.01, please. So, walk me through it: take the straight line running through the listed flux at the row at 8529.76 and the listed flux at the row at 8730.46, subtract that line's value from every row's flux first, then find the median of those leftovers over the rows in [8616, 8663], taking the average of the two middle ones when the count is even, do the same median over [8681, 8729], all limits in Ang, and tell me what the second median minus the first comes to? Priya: -0.19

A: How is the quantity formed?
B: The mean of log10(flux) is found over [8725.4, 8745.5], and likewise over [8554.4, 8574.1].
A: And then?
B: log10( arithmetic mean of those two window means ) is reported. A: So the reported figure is 0.122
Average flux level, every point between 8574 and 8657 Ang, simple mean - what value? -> 21.5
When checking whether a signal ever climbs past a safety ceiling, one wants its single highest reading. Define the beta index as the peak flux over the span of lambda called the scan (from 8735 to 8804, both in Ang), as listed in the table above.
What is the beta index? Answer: 22.3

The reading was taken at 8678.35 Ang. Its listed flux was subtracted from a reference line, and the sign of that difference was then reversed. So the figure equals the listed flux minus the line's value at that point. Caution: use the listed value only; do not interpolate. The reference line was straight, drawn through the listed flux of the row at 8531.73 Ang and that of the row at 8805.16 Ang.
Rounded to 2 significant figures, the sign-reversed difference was 2.0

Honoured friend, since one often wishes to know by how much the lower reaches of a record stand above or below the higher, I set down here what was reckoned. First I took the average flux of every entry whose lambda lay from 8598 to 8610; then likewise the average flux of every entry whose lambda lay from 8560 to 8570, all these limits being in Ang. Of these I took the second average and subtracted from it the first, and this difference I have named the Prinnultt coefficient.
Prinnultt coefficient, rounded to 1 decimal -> 0.1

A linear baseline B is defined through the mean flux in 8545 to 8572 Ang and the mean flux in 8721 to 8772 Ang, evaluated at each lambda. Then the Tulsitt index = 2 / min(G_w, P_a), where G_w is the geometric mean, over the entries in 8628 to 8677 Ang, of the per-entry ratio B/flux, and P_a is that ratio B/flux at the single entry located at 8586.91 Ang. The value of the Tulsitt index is 2.07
